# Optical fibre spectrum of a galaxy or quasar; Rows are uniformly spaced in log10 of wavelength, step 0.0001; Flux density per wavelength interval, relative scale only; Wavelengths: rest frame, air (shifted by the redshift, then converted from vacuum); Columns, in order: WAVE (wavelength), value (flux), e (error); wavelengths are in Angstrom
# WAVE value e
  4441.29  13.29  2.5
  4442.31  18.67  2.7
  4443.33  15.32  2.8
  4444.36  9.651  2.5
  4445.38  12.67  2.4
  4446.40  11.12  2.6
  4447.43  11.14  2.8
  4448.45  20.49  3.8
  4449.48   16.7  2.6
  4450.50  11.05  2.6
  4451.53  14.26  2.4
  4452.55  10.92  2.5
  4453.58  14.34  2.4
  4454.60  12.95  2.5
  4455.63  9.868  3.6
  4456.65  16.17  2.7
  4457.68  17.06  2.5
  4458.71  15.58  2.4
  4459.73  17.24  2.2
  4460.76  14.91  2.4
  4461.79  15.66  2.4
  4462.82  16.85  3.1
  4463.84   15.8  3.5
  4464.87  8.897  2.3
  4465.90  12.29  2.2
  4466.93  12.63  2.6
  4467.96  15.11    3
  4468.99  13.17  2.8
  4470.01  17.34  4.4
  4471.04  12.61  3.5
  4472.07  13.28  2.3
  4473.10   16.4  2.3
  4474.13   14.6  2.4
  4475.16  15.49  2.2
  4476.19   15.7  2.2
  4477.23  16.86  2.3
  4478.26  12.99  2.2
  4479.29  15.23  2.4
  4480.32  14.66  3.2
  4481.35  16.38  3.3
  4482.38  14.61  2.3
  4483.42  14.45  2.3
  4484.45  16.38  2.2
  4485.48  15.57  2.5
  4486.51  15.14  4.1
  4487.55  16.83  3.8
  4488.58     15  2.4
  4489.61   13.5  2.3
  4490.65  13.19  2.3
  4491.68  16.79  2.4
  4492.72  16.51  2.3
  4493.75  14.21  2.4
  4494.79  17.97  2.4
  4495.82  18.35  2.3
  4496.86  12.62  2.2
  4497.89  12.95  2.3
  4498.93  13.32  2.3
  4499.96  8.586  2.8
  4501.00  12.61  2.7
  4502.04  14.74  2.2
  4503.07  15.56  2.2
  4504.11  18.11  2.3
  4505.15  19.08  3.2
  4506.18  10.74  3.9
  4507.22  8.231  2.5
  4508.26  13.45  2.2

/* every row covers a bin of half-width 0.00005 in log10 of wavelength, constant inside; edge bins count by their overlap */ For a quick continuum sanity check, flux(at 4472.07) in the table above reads 13.28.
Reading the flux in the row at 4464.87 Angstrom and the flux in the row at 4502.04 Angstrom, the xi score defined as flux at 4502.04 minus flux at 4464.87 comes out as 5.8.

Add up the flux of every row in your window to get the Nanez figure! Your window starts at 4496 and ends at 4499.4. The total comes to 39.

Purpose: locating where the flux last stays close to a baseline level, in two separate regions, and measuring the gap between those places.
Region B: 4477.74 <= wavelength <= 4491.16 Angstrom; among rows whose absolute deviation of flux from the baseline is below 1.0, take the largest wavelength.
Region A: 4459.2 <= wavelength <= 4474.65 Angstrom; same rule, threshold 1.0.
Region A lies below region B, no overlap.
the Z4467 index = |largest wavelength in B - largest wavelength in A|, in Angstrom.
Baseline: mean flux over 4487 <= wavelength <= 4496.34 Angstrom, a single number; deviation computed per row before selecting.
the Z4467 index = 15.5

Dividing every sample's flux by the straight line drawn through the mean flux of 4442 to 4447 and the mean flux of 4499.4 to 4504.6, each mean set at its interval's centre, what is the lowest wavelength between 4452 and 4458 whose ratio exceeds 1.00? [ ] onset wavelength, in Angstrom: 4453.58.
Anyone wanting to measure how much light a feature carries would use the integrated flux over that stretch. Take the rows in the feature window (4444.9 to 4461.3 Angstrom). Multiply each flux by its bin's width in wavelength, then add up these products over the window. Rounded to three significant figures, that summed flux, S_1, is 232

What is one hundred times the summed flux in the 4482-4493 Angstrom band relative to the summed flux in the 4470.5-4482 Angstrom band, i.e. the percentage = 102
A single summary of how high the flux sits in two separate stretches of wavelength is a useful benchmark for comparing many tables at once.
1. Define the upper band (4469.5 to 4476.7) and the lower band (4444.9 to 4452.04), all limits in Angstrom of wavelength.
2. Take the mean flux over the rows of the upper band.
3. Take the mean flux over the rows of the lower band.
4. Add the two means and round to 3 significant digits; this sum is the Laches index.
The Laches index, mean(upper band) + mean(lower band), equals 29.0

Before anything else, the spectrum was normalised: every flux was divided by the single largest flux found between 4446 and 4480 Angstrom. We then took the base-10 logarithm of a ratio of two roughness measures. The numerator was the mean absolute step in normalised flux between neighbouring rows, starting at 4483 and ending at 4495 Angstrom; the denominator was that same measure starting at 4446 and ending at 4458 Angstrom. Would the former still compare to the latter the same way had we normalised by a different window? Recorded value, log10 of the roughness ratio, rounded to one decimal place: -0.3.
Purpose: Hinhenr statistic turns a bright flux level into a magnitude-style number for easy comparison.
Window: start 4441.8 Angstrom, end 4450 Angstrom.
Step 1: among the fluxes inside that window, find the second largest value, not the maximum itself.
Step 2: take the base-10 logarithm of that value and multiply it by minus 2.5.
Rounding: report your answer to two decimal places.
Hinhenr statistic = -3.18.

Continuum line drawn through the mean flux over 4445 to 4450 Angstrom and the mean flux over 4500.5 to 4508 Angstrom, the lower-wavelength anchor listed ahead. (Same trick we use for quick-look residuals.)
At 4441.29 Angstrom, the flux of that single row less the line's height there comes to -1.2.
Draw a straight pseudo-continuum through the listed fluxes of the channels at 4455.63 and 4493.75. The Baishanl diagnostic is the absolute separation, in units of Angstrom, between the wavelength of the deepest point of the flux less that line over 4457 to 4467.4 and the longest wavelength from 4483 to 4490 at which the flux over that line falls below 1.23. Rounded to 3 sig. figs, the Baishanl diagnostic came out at 24.7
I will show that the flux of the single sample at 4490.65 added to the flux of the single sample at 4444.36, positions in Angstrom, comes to 22.8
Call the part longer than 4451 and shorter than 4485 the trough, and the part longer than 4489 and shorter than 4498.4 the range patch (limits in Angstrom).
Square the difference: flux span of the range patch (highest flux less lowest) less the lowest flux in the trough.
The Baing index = 10.0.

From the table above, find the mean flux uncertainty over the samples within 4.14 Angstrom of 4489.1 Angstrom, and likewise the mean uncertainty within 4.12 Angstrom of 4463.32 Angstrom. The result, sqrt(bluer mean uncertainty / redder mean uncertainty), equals 0.97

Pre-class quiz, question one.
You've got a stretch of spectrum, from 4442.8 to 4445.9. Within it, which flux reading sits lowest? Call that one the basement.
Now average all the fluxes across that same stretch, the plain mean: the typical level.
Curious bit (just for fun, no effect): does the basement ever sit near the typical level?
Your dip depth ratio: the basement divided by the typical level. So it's 0.77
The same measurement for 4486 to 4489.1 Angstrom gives 0.96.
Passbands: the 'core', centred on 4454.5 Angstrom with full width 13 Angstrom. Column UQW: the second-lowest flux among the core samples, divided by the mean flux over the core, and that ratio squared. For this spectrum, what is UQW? 0.55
